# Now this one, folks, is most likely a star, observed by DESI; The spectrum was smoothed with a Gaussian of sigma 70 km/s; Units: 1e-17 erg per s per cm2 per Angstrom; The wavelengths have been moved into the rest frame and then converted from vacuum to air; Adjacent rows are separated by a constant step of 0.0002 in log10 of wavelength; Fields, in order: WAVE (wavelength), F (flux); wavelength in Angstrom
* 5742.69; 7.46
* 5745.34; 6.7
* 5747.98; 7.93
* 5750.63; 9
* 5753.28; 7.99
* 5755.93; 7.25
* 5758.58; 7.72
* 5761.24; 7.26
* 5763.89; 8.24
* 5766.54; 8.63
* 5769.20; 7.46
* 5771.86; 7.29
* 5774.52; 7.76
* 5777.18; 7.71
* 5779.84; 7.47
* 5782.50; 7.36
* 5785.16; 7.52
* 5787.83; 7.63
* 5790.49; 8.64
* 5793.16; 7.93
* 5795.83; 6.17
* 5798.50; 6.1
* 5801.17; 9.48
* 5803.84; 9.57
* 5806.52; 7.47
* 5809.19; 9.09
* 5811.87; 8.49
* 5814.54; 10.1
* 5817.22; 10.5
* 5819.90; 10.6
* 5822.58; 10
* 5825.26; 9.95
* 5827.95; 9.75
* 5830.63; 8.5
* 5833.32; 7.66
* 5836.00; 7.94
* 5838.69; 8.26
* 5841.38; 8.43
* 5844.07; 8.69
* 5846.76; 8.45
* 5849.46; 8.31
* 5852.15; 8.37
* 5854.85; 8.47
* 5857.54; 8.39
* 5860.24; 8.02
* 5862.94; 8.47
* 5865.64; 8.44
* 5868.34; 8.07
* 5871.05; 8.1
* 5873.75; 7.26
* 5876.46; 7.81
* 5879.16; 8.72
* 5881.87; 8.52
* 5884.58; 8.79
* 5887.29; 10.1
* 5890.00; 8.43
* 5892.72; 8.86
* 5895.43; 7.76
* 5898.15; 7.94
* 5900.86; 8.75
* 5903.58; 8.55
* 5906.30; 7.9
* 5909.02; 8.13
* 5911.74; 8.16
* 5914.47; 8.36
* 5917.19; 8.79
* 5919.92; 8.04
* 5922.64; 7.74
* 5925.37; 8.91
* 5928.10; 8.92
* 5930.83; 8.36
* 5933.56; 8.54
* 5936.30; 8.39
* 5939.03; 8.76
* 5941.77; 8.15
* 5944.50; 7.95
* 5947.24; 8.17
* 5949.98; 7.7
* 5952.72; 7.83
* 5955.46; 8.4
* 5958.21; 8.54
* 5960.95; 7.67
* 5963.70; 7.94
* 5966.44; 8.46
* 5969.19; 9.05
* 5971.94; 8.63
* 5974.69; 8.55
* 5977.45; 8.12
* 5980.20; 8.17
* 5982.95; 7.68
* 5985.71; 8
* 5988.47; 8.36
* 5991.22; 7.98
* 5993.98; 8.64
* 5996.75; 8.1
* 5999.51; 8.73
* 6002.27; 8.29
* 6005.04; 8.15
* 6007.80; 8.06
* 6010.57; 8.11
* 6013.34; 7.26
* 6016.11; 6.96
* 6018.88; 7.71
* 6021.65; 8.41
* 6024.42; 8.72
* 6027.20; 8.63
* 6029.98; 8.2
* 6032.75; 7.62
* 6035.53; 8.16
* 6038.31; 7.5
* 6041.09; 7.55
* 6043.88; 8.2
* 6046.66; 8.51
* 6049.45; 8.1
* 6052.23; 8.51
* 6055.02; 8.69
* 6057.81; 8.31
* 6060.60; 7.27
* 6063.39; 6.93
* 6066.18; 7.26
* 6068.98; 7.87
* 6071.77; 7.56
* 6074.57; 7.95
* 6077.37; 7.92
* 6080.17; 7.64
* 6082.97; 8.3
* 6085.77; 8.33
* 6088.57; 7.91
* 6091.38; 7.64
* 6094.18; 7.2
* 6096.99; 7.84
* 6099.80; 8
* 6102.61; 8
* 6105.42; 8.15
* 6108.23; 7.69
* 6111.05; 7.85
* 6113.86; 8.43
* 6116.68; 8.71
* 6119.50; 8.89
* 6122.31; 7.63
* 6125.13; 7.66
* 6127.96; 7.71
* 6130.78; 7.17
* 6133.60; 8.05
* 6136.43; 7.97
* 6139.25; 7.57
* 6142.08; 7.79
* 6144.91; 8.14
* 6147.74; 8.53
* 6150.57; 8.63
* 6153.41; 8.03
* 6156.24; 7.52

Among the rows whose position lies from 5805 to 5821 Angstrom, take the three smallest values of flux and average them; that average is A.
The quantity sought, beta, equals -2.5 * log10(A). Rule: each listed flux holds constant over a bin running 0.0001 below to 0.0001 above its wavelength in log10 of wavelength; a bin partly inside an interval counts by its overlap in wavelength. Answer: -2.30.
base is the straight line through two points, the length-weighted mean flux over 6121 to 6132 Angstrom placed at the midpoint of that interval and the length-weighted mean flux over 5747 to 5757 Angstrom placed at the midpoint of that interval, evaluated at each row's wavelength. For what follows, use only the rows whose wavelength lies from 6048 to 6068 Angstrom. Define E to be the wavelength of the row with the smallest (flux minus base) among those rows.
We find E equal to 6063.39 Angstrom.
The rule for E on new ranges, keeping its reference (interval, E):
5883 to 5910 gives 5895.43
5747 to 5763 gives 5755.93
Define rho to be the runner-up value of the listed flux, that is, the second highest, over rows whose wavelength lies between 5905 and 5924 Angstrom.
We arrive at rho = 8.36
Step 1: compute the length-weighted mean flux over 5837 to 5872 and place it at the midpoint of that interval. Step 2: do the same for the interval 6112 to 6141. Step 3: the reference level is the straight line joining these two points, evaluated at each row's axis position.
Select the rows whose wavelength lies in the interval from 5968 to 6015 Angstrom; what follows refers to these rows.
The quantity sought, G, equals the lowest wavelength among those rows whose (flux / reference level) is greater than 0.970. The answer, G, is 5969.19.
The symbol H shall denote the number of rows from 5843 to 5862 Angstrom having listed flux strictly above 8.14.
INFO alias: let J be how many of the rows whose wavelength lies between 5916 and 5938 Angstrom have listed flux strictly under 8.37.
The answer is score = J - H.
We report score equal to -3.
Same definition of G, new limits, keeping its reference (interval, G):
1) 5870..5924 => 5871.05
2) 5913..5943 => 5914.47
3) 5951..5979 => 5955.46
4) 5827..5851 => 5827.95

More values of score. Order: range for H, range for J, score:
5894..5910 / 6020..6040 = 2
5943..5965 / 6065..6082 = 3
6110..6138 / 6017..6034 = 0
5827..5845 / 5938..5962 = 1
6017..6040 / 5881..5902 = -3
